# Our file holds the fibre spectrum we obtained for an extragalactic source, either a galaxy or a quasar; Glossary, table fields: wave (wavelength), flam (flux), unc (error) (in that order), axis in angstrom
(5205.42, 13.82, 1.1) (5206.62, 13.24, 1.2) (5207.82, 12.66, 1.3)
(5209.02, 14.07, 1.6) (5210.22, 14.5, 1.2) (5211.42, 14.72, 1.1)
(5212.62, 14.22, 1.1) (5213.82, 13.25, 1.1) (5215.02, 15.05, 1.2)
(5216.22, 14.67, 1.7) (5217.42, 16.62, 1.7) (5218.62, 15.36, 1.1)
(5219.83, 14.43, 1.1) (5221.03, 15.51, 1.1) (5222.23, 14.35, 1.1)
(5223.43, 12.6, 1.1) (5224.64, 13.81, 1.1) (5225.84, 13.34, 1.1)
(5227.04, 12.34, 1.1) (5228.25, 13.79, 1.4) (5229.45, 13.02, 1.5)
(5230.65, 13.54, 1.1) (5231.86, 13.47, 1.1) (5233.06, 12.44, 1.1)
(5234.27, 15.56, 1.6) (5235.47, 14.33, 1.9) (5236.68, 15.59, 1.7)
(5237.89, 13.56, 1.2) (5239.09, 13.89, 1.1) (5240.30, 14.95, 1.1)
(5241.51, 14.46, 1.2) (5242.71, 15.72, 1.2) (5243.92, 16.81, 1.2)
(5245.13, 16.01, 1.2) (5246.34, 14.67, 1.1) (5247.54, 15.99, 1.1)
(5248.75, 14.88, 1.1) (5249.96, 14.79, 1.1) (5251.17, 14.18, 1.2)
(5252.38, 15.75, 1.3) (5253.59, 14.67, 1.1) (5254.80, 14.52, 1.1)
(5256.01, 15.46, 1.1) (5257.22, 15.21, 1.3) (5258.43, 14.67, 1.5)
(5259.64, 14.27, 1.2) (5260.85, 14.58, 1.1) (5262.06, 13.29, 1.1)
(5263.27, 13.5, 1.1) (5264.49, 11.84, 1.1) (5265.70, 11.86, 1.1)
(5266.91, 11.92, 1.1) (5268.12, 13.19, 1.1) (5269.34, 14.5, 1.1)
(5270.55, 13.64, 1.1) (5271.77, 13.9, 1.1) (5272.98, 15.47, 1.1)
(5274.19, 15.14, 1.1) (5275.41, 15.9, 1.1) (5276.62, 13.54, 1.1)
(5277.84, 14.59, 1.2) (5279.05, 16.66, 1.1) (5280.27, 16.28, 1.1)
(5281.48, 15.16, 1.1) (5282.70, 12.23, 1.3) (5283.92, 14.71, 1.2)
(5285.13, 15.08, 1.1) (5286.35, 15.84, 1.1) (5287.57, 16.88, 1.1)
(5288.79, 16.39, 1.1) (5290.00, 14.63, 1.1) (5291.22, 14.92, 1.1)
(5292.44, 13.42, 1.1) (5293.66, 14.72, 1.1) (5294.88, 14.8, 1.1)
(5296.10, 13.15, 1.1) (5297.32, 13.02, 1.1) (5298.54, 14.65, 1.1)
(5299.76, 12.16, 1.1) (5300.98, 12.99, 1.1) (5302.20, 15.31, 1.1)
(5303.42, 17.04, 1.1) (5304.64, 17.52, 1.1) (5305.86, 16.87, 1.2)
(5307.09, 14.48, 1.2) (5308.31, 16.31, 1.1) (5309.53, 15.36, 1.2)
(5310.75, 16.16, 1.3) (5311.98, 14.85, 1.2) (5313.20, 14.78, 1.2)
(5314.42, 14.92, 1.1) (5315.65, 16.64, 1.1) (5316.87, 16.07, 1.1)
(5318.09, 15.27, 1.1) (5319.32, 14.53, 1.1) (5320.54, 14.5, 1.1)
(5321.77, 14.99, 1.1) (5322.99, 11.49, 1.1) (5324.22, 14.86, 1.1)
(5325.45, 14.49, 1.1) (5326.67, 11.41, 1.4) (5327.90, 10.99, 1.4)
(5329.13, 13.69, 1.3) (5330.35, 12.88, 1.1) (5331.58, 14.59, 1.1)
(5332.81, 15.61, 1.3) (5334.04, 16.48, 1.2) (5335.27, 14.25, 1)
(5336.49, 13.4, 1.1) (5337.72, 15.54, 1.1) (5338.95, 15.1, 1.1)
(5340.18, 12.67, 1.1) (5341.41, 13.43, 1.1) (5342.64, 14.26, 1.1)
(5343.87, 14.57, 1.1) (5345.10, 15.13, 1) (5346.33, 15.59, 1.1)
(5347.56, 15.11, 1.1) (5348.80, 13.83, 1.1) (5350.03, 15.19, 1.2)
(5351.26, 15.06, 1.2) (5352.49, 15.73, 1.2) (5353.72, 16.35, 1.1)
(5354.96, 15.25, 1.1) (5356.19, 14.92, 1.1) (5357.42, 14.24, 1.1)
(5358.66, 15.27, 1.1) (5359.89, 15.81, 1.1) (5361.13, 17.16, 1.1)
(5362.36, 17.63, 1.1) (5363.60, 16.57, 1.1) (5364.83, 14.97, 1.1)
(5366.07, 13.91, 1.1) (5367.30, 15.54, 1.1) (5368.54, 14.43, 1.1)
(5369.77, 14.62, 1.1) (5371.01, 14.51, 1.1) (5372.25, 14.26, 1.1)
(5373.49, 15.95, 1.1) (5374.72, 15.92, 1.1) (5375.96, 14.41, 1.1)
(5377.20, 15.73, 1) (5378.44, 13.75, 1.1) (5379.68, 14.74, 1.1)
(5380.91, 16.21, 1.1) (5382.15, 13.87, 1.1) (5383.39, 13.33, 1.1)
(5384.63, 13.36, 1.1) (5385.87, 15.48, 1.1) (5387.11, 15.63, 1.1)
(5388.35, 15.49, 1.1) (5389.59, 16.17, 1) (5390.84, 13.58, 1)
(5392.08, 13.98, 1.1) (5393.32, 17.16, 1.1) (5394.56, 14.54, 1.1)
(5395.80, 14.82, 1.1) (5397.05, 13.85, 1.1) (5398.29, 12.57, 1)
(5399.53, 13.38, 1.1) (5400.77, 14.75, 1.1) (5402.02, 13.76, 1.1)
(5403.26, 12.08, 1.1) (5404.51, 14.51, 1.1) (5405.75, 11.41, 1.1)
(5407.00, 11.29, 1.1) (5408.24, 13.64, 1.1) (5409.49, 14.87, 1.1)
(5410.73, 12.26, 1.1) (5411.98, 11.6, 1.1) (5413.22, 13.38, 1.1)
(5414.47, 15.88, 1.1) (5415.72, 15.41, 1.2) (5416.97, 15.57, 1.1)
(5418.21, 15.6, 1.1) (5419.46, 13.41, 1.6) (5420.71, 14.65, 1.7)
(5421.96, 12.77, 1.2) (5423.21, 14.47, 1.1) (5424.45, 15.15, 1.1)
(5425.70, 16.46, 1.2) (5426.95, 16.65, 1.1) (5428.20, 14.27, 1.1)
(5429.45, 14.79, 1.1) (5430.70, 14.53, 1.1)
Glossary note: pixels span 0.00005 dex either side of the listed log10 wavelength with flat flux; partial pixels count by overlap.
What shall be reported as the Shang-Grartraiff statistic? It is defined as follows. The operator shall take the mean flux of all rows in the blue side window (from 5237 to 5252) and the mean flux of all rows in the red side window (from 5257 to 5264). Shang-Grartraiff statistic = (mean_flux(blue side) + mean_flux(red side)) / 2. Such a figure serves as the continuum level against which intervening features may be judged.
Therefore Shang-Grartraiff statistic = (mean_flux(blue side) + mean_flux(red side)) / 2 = 14.6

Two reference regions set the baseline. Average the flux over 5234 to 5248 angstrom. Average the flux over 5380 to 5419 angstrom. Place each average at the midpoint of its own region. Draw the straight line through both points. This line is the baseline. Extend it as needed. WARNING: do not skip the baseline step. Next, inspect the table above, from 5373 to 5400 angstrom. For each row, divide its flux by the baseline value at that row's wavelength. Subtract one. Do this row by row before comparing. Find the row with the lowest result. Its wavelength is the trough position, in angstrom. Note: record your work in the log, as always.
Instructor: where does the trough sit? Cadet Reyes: 5398.29 angstrom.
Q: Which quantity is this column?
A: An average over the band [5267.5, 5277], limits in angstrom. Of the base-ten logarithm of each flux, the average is 1.16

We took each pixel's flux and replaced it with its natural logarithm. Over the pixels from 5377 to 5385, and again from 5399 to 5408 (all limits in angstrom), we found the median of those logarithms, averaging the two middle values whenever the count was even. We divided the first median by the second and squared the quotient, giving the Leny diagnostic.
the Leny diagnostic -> 1.03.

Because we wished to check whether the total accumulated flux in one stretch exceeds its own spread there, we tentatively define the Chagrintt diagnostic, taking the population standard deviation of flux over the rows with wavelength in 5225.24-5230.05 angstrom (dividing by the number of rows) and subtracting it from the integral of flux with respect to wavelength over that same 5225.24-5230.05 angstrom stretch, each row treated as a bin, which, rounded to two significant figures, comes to 63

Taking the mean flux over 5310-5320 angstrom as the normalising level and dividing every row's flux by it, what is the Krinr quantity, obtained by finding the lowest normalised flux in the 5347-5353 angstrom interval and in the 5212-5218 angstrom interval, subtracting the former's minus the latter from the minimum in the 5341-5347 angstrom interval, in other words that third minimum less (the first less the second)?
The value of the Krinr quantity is 0.834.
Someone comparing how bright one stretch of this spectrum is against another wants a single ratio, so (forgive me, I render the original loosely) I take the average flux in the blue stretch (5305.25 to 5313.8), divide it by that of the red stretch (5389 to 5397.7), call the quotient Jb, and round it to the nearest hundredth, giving 1.05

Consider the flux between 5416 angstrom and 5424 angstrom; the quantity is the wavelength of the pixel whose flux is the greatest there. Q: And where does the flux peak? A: 5418.21 angstrom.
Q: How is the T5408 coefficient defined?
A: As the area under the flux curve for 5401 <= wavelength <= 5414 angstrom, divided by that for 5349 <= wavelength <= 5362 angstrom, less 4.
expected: -3.16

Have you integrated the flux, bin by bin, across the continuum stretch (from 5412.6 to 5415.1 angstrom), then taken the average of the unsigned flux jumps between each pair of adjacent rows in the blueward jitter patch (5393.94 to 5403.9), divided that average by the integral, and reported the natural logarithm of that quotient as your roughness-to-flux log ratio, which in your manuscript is -3.5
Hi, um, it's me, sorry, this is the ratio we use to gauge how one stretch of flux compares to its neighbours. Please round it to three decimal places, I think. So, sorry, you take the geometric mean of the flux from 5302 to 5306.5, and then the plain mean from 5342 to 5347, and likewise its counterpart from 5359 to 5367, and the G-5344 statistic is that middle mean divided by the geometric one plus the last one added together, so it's 0.456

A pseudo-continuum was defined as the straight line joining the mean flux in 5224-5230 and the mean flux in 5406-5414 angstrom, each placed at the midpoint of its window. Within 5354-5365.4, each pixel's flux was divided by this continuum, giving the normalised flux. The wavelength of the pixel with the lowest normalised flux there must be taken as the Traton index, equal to 5357.42 angstrom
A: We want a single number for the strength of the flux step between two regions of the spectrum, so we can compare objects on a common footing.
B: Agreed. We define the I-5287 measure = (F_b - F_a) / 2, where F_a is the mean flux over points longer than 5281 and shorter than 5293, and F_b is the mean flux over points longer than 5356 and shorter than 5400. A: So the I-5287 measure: 0.01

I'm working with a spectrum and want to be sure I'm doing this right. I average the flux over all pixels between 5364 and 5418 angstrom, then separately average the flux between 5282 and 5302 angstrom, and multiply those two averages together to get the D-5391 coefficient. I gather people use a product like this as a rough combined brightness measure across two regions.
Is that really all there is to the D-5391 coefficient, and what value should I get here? 206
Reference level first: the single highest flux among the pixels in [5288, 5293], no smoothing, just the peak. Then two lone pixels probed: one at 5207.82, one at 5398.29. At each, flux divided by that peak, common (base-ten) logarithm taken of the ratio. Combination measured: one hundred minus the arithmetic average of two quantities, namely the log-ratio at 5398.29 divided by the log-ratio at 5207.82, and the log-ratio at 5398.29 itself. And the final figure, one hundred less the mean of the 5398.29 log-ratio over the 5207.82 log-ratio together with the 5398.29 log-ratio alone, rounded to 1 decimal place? 99.5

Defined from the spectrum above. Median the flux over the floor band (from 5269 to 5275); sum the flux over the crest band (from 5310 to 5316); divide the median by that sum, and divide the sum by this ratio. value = 413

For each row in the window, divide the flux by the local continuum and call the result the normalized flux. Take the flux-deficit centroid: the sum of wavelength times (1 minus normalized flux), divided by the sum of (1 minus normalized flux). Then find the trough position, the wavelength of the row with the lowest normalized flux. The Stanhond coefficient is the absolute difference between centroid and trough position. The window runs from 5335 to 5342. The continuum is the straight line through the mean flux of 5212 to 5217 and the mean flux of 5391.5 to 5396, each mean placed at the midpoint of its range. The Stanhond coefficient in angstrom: 1.0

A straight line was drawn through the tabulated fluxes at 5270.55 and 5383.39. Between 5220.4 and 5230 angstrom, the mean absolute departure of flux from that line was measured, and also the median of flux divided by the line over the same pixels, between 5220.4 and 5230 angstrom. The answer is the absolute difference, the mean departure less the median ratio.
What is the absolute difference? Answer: 0.22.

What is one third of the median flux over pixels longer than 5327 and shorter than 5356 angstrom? 5.02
